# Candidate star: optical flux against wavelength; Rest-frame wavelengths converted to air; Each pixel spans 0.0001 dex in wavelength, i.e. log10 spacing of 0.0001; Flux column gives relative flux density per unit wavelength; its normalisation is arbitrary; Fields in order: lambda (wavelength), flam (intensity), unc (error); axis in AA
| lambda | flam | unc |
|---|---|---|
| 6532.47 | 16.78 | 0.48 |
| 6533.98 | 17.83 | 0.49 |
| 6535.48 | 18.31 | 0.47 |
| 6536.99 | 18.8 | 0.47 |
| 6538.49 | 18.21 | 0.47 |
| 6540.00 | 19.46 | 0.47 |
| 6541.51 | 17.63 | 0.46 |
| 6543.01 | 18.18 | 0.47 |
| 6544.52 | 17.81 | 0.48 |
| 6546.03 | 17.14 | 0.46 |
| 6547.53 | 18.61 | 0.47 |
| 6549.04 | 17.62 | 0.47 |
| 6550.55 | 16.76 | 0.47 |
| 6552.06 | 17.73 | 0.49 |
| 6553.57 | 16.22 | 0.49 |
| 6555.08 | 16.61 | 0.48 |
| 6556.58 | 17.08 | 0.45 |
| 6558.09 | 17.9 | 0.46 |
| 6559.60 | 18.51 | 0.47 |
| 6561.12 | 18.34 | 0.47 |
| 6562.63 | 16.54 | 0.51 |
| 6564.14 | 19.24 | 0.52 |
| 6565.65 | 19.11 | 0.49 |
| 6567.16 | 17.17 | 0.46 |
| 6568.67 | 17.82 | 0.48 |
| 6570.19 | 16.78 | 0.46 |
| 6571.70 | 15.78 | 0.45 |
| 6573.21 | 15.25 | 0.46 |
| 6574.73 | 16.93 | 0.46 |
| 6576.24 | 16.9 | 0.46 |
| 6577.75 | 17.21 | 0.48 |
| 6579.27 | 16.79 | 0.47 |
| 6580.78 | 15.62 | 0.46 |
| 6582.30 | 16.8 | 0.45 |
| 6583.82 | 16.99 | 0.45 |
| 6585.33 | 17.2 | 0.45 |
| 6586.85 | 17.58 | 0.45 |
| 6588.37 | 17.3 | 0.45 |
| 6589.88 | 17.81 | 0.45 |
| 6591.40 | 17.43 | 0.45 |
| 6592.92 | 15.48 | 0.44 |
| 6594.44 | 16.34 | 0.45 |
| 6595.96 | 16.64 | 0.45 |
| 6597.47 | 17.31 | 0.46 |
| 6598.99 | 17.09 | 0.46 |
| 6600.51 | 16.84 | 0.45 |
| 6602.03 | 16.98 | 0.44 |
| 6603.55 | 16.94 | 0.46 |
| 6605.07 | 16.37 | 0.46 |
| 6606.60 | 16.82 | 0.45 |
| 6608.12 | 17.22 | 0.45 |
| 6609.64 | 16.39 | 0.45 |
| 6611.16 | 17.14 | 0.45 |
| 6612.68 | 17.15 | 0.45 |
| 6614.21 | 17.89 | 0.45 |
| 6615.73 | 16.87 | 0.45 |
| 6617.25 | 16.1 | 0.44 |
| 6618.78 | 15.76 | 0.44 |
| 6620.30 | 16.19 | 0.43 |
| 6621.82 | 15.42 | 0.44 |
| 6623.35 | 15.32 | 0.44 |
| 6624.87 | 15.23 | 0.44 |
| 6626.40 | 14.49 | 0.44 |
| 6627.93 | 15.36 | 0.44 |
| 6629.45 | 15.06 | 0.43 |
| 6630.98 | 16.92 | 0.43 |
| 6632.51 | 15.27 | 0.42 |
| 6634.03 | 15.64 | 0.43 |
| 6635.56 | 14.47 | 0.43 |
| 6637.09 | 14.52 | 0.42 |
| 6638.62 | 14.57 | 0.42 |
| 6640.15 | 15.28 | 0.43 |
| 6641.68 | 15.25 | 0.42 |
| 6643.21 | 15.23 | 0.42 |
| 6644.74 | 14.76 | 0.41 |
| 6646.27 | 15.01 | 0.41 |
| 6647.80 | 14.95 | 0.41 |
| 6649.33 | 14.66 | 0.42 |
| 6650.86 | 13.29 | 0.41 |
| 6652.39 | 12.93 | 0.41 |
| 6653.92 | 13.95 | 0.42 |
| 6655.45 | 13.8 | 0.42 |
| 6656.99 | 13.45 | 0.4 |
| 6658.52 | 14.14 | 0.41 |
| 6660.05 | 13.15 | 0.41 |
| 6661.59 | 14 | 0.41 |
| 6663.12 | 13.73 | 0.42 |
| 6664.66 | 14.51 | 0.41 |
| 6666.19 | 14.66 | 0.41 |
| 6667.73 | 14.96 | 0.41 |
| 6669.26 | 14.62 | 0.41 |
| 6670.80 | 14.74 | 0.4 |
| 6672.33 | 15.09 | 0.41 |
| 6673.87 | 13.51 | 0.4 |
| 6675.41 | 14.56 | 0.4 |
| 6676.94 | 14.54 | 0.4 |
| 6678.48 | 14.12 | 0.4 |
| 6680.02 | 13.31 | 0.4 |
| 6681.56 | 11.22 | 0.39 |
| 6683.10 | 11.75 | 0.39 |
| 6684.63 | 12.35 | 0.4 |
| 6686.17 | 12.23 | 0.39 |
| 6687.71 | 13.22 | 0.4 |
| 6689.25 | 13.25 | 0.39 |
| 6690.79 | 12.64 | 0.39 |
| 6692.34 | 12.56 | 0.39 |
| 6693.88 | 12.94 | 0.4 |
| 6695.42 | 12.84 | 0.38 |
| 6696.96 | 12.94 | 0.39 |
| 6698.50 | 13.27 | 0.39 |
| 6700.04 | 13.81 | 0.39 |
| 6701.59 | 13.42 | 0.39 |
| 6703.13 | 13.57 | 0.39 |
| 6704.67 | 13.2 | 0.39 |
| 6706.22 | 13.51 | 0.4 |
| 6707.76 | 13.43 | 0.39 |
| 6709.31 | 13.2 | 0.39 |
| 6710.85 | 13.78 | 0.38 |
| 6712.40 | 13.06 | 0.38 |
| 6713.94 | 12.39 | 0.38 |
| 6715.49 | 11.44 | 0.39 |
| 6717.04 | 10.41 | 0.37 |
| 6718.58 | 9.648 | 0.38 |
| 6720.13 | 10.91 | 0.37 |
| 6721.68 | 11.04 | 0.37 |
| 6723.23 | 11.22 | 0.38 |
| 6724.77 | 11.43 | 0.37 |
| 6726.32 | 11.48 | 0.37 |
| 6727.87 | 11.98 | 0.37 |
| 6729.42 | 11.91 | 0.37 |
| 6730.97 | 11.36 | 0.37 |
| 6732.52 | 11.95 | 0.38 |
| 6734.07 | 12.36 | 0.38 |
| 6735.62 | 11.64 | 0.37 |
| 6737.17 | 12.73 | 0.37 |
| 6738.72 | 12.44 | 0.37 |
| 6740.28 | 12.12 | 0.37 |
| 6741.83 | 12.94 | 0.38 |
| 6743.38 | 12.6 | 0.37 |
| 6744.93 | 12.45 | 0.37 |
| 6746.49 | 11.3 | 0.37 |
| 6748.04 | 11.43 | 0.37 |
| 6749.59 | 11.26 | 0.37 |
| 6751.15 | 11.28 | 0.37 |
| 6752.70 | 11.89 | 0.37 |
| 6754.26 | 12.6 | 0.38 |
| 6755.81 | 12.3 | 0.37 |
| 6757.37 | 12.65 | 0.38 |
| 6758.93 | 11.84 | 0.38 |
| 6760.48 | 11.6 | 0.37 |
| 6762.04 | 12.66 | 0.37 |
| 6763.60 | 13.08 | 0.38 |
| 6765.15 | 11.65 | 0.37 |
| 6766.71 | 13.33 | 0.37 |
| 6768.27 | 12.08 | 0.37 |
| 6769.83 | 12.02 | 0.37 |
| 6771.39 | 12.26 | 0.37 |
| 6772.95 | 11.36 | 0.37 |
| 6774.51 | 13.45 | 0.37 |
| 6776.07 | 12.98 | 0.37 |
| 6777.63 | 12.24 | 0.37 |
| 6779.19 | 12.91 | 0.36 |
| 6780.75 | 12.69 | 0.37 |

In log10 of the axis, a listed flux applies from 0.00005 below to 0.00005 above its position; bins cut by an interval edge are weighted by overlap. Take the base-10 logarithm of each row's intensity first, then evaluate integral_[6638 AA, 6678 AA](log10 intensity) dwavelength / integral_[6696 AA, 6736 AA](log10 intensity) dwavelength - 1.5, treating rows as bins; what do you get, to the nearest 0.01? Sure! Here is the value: -0.44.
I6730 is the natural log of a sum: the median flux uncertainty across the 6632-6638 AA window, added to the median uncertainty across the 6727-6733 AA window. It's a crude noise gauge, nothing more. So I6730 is -0.23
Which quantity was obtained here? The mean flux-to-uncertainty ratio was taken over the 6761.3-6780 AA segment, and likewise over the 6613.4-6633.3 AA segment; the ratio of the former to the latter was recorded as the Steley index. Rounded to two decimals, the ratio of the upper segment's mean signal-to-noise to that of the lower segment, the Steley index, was 0.93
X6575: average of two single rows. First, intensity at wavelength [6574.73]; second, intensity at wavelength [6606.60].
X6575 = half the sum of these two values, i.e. 16.9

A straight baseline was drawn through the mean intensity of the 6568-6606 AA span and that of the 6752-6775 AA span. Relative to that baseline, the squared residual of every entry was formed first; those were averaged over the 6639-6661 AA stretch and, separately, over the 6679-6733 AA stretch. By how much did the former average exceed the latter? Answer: -1.5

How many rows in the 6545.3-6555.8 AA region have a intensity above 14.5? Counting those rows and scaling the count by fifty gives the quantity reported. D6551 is 350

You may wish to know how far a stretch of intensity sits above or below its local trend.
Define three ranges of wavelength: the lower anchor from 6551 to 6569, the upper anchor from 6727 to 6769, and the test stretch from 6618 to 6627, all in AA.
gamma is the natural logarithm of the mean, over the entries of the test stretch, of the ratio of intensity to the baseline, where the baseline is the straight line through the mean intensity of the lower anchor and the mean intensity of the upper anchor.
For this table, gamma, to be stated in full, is -0.03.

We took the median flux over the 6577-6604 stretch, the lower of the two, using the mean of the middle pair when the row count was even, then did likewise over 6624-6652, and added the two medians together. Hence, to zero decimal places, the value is 32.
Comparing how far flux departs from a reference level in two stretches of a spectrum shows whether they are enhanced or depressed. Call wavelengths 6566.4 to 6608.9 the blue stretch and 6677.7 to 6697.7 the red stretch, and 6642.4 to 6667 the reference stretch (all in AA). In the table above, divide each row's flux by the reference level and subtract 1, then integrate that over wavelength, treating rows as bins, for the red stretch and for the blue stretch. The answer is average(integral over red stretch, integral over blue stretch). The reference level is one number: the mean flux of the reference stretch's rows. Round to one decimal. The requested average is 3.0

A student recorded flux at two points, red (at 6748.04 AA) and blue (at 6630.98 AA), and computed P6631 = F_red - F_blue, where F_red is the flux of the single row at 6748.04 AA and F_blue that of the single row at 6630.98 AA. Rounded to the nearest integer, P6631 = -5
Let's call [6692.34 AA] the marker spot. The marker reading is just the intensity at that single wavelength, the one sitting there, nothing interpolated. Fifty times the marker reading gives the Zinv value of 628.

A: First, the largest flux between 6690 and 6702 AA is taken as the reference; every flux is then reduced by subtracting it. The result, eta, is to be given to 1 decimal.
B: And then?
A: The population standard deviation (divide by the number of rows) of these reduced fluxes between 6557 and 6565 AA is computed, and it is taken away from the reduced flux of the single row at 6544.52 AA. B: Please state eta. 3.1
